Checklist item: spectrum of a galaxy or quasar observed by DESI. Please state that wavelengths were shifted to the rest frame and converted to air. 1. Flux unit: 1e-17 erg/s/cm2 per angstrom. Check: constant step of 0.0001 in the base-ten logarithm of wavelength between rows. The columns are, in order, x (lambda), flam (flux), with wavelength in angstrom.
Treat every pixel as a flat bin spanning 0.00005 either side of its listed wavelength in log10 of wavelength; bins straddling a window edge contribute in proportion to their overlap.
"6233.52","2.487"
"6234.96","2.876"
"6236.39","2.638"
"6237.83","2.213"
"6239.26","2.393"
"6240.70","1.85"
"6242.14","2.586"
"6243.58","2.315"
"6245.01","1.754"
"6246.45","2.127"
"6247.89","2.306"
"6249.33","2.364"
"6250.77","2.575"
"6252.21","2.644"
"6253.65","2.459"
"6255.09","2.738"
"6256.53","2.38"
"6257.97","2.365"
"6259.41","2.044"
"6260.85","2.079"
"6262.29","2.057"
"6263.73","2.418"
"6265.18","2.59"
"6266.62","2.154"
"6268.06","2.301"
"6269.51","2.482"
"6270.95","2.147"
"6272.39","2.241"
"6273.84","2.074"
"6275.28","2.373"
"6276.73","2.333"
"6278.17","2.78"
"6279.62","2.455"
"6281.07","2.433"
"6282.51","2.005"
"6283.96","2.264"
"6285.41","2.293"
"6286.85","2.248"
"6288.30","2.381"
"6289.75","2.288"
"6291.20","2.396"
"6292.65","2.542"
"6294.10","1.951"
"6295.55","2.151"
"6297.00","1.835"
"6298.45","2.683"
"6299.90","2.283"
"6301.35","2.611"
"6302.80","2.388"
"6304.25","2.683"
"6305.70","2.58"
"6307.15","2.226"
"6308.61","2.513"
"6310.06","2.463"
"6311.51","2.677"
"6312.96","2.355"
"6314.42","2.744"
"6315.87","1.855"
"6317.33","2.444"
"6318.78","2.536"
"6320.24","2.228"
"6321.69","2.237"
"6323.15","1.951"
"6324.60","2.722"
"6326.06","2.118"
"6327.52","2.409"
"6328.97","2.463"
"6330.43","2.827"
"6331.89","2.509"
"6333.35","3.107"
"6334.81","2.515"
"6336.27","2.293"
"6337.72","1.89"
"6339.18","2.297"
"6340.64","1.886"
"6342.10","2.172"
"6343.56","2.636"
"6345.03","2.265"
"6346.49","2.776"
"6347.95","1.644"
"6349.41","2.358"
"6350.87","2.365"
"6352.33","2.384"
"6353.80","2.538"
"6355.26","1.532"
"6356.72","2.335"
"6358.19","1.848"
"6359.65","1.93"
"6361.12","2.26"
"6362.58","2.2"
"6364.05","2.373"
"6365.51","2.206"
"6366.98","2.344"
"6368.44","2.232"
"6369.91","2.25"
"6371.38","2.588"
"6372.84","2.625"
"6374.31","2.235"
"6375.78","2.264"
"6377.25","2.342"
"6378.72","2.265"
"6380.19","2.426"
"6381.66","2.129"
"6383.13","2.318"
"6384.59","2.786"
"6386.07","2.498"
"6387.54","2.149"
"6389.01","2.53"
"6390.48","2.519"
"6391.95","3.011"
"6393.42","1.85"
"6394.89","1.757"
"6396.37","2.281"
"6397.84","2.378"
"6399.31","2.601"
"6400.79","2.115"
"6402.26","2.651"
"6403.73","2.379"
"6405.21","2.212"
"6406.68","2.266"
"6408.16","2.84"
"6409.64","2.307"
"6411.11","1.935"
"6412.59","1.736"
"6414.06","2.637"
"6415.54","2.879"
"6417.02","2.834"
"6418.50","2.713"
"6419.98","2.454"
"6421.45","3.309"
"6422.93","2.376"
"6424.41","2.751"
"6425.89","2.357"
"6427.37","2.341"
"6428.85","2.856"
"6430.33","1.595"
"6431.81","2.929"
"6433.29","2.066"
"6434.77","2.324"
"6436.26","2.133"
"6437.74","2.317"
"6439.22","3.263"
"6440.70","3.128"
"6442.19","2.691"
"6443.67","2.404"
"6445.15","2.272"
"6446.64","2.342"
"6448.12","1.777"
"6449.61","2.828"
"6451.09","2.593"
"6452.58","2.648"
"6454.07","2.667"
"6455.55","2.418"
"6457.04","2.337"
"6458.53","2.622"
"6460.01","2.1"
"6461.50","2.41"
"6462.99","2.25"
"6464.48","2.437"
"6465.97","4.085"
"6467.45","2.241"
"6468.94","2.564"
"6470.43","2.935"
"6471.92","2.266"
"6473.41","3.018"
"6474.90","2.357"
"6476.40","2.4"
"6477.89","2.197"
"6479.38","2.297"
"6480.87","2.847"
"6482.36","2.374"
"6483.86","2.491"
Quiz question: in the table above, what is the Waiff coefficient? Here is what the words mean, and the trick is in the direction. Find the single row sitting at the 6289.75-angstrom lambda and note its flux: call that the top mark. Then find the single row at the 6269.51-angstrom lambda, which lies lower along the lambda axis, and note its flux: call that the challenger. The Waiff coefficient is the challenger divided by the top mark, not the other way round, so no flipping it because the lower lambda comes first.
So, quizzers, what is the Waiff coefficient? 1.08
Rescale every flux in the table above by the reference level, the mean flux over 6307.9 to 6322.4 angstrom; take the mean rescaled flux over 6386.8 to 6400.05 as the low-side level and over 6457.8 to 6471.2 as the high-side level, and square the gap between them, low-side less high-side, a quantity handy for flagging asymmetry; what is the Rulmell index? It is 0.0141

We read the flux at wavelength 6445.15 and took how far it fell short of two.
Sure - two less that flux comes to -0.27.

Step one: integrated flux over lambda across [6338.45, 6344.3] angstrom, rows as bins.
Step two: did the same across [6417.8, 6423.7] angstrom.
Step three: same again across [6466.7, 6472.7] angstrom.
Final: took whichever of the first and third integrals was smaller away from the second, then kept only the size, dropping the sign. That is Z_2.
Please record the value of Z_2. 2.9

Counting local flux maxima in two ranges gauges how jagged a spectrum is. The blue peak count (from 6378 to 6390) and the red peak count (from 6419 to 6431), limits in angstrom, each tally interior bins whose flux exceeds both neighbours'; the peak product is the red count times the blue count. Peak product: 6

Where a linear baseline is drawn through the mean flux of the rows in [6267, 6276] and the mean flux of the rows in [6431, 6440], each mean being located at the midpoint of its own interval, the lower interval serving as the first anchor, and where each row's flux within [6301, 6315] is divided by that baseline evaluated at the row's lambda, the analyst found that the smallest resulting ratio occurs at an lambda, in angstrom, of 6307.15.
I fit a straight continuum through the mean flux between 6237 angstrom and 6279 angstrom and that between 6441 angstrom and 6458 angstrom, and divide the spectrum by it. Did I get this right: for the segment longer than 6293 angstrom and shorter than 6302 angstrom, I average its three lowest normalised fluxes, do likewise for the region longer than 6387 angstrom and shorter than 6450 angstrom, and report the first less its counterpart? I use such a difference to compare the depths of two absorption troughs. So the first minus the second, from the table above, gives 0.15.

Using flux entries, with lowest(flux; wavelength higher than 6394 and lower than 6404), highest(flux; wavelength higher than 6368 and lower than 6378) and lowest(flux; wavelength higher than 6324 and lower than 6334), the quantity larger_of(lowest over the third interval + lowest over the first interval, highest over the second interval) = 3.9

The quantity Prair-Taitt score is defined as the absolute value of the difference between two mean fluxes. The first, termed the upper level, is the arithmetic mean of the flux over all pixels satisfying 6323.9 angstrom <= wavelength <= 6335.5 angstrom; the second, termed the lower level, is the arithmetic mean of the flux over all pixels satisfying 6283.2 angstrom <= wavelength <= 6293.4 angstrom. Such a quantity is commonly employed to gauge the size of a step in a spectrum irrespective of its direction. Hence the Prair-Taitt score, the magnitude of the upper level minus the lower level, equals 0.24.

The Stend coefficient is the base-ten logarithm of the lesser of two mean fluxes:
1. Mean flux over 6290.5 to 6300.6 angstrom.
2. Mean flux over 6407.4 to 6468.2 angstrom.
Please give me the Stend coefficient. 0.355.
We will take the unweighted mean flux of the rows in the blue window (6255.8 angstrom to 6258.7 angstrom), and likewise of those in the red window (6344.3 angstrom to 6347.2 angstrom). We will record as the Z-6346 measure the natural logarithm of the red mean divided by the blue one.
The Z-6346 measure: 0.06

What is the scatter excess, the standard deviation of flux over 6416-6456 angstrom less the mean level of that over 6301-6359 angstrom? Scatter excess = -1.96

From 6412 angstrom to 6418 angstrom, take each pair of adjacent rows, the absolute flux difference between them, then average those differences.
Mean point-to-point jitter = 0.40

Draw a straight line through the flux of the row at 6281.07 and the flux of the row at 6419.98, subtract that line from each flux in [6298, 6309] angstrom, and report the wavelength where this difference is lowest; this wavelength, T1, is 6307.15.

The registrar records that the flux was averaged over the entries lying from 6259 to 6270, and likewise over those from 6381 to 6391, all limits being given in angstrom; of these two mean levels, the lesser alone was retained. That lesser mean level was 2.27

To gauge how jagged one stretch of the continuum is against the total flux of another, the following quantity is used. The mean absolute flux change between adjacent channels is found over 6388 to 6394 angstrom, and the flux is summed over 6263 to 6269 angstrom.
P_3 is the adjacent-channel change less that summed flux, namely -8.91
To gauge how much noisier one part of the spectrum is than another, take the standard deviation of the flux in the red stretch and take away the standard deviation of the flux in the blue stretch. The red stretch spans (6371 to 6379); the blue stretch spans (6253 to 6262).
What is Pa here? -0.08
